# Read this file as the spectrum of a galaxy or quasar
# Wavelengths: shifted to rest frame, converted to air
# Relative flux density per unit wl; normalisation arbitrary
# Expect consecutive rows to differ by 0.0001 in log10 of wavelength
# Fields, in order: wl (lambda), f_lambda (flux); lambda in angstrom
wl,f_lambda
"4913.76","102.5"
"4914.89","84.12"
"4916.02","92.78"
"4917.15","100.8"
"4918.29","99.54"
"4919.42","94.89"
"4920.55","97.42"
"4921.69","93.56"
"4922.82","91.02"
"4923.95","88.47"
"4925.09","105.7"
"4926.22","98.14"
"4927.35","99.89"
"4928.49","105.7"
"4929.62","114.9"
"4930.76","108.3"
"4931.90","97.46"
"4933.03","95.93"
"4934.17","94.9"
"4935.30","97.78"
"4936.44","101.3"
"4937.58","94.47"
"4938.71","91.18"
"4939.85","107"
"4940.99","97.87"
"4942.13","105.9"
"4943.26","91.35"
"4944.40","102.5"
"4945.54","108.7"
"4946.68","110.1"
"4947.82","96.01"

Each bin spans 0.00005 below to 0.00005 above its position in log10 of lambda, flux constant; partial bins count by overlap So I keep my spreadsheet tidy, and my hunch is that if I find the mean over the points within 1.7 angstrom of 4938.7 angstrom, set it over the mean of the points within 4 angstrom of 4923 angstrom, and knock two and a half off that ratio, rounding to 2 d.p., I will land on -1.48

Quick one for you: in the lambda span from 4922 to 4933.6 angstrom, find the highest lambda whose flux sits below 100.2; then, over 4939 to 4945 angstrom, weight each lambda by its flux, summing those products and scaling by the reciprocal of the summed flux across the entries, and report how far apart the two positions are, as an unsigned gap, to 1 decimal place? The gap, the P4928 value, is 9.1 angstrom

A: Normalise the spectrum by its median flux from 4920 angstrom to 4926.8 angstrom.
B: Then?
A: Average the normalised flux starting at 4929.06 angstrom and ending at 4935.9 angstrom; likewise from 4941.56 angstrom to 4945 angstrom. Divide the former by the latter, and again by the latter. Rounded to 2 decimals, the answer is 0.97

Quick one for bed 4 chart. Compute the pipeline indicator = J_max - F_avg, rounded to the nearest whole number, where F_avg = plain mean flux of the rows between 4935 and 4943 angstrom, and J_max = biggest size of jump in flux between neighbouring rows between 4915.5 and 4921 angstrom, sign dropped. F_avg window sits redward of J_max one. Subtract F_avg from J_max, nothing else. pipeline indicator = -91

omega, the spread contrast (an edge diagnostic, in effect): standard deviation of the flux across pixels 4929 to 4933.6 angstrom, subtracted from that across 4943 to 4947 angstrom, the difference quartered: -0.1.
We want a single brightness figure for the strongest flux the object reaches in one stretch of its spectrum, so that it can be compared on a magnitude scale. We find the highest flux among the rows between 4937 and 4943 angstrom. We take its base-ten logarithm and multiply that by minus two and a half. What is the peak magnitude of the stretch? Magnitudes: -5.07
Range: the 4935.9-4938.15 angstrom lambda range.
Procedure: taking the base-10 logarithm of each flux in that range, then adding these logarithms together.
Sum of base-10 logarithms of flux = 3.98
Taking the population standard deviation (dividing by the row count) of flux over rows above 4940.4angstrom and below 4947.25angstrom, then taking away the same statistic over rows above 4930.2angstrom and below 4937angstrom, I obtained 2.0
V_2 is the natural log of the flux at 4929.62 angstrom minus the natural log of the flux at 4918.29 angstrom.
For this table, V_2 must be 0.14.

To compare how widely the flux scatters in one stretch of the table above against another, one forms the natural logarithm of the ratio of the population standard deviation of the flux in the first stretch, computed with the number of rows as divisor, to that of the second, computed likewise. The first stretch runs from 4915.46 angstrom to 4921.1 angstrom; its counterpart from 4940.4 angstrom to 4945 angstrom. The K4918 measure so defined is -0.62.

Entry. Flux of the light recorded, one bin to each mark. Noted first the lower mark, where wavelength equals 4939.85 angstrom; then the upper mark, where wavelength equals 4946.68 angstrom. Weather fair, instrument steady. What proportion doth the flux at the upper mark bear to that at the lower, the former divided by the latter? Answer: 1.03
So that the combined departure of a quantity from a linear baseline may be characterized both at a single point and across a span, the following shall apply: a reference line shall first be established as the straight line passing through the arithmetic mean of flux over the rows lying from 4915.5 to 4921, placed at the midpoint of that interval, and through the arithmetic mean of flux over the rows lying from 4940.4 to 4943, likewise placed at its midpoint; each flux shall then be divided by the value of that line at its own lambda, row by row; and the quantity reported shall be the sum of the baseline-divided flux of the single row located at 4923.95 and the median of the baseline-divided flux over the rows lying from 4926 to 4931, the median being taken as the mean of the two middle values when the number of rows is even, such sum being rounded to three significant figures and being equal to 1.97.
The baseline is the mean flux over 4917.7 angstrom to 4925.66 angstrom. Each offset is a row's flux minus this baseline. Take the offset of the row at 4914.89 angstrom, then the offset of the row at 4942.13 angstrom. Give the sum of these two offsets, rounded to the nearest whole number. -2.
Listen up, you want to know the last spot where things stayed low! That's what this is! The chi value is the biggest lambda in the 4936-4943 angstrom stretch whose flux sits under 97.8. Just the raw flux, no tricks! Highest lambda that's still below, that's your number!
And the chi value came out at 4938.71 angstrom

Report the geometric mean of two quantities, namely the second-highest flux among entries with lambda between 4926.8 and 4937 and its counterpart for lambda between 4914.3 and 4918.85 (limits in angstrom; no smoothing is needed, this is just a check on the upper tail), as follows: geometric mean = 104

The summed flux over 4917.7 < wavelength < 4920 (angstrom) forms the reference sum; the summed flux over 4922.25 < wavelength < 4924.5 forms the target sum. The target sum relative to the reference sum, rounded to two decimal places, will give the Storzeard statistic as 0.92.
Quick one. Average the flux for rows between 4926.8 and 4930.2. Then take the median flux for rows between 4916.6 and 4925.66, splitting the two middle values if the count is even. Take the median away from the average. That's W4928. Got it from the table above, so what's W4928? 11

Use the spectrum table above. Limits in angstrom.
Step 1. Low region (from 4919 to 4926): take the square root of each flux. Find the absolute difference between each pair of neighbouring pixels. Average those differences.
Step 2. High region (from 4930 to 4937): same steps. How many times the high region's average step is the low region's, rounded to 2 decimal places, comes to 0.67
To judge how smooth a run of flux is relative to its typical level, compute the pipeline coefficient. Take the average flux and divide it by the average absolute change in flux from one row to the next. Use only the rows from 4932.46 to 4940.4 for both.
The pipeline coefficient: 17.5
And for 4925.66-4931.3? 18.0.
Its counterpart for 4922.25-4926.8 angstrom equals 10.5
